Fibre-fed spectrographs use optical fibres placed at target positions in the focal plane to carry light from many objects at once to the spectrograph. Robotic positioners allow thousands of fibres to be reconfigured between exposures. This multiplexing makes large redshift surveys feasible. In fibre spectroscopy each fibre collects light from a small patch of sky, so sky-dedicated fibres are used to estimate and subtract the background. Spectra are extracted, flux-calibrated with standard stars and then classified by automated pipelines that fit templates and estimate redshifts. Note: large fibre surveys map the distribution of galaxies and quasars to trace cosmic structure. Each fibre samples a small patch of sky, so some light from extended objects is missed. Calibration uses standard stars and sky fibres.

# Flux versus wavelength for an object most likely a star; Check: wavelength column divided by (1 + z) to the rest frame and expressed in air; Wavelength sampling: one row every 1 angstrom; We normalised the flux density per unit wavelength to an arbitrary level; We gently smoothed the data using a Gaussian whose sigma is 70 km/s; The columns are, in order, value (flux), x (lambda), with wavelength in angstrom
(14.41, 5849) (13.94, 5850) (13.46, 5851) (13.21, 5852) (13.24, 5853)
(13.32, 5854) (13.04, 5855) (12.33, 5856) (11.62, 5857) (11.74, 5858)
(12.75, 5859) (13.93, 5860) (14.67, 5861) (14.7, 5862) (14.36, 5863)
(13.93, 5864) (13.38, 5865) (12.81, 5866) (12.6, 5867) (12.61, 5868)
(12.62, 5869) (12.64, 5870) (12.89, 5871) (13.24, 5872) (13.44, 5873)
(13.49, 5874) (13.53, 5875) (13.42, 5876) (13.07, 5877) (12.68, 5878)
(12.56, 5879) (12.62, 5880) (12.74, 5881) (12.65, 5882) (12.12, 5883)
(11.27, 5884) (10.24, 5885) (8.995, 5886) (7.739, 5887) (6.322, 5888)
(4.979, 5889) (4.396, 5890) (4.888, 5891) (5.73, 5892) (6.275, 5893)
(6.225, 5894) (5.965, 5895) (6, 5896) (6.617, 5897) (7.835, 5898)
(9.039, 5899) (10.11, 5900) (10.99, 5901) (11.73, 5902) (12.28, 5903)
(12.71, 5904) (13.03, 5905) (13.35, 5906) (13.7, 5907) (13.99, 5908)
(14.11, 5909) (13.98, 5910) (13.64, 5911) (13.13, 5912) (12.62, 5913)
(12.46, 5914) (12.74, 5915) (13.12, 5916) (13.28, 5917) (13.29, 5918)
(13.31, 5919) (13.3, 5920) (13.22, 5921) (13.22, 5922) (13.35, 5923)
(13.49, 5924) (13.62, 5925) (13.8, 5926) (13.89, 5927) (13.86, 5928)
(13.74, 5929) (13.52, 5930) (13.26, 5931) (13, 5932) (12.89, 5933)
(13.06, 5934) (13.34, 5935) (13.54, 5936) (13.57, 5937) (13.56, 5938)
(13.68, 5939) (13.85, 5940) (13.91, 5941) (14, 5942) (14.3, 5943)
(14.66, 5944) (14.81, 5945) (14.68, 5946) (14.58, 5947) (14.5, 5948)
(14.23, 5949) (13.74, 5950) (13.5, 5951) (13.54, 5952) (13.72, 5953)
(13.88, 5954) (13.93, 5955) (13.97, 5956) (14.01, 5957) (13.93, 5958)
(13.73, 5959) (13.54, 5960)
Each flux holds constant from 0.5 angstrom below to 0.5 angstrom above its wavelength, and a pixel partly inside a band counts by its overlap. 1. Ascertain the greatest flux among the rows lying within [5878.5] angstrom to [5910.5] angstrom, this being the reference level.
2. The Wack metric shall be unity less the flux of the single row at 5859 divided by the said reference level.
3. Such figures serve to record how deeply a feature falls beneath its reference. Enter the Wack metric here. 0.10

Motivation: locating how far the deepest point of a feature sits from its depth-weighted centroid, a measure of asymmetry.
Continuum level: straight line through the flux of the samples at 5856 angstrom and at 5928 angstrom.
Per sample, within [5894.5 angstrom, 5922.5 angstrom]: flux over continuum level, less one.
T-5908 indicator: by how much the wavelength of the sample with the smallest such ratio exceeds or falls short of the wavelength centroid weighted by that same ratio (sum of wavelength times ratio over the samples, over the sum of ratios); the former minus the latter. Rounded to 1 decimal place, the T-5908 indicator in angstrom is -4.8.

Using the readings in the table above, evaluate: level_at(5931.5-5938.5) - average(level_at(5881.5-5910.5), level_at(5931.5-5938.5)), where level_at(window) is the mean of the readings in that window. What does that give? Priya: 1.9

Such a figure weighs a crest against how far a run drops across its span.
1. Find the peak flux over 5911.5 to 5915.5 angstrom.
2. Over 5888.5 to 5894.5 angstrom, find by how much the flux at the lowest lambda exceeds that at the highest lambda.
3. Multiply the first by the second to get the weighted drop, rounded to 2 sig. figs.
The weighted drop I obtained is -16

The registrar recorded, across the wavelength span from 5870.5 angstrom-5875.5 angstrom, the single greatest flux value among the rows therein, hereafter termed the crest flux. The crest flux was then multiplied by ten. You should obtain 135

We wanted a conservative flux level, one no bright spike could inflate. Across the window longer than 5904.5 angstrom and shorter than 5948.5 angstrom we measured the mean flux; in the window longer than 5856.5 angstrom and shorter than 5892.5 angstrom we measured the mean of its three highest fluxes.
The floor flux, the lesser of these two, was 13.6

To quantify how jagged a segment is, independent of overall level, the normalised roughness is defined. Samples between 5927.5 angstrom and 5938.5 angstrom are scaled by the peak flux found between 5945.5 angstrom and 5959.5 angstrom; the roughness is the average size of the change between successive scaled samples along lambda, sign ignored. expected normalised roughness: 0.0113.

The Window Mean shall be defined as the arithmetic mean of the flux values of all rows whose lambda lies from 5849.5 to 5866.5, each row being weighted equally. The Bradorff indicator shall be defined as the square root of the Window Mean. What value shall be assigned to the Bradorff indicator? 3.65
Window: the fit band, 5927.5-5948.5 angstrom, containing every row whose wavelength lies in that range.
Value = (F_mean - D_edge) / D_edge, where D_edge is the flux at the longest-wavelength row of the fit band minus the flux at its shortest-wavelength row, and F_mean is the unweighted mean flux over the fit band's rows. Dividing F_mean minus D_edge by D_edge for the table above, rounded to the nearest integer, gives 21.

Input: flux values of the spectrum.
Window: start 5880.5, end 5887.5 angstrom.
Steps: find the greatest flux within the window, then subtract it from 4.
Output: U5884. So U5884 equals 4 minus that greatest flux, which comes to -8.7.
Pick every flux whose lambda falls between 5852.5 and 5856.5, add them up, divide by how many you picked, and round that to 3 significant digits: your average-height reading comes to 13.0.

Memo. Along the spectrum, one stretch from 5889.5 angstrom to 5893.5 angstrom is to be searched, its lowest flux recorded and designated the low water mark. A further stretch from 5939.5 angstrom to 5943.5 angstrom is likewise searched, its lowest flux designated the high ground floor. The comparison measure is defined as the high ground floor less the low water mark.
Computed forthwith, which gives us 9.5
